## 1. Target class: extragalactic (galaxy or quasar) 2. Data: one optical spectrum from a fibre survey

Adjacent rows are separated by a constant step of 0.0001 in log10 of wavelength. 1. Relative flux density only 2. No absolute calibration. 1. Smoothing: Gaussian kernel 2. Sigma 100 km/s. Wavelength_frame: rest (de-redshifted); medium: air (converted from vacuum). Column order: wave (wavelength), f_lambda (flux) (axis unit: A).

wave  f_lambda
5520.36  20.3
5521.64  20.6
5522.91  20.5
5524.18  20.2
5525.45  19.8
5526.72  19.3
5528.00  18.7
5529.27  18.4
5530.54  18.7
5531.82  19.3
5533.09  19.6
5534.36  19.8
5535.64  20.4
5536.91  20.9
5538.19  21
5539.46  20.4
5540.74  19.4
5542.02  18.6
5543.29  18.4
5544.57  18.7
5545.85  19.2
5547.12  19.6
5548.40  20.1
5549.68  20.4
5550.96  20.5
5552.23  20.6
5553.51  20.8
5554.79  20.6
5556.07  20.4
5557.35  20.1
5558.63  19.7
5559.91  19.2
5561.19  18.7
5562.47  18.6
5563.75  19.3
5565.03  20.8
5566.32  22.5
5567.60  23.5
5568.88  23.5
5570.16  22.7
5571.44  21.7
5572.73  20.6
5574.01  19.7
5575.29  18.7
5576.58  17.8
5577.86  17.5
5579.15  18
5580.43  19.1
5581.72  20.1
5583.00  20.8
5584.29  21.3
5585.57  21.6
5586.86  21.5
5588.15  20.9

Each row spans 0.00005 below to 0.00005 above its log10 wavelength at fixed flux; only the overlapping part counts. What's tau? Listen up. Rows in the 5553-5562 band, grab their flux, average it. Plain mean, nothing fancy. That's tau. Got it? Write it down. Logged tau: 19.9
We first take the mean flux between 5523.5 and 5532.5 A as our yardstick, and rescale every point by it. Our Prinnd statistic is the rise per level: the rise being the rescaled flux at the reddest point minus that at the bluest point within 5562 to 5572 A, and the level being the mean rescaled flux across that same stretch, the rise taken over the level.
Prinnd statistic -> 0.14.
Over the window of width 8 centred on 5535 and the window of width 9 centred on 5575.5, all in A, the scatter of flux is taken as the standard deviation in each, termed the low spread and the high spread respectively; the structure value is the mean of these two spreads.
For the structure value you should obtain 1.1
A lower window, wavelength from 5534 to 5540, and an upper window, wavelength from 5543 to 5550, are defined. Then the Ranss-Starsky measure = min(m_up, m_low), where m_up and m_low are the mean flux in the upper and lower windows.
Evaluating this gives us 19.4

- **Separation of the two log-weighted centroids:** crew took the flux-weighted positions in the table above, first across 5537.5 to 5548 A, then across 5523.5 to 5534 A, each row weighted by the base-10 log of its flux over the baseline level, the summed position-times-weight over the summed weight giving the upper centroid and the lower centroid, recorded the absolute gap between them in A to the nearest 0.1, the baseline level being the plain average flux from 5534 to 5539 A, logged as 14.7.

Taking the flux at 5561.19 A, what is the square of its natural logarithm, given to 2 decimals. 8.58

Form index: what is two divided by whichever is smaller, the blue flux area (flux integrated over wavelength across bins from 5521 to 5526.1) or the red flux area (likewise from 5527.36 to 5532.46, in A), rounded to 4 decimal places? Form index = 0.0209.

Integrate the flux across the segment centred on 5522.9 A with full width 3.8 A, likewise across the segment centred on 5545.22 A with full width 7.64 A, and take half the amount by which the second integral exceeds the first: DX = 34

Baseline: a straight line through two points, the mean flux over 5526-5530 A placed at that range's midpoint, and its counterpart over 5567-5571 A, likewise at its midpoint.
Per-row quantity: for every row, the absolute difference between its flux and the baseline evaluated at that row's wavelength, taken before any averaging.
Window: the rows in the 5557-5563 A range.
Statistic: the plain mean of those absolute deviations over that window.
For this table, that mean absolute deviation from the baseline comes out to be 3.00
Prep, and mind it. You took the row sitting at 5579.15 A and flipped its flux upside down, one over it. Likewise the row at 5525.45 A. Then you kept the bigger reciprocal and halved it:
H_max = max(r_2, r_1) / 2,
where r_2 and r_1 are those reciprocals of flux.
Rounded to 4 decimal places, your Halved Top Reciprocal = 0.0278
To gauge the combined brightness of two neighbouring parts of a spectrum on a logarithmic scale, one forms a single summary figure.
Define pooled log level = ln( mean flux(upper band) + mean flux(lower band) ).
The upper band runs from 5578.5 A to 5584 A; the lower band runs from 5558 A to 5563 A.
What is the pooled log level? 3.65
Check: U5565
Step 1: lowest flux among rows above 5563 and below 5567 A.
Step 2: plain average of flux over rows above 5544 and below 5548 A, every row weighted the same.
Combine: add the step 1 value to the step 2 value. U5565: 38.5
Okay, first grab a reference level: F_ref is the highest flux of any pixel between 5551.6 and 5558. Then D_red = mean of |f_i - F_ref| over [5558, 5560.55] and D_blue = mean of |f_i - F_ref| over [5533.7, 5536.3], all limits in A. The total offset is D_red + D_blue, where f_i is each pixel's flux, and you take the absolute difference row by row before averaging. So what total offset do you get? 2.1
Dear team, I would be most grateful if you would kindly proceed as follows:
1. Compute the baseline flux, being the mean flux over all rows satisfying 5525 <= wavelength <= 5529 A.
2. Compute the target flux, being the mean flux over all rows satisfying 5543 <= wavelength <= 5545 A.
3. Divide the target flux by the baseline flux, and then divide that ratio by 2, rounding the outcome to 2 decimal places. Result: 0.48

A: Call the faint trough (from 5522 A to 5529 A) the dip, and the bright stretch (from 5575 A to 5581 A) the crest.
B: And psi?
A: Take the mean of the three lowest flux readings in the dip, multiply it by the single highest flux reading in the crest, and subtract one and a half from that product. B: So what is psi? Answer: 366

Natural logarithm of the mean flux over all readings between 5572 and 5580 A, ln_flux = 2.93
